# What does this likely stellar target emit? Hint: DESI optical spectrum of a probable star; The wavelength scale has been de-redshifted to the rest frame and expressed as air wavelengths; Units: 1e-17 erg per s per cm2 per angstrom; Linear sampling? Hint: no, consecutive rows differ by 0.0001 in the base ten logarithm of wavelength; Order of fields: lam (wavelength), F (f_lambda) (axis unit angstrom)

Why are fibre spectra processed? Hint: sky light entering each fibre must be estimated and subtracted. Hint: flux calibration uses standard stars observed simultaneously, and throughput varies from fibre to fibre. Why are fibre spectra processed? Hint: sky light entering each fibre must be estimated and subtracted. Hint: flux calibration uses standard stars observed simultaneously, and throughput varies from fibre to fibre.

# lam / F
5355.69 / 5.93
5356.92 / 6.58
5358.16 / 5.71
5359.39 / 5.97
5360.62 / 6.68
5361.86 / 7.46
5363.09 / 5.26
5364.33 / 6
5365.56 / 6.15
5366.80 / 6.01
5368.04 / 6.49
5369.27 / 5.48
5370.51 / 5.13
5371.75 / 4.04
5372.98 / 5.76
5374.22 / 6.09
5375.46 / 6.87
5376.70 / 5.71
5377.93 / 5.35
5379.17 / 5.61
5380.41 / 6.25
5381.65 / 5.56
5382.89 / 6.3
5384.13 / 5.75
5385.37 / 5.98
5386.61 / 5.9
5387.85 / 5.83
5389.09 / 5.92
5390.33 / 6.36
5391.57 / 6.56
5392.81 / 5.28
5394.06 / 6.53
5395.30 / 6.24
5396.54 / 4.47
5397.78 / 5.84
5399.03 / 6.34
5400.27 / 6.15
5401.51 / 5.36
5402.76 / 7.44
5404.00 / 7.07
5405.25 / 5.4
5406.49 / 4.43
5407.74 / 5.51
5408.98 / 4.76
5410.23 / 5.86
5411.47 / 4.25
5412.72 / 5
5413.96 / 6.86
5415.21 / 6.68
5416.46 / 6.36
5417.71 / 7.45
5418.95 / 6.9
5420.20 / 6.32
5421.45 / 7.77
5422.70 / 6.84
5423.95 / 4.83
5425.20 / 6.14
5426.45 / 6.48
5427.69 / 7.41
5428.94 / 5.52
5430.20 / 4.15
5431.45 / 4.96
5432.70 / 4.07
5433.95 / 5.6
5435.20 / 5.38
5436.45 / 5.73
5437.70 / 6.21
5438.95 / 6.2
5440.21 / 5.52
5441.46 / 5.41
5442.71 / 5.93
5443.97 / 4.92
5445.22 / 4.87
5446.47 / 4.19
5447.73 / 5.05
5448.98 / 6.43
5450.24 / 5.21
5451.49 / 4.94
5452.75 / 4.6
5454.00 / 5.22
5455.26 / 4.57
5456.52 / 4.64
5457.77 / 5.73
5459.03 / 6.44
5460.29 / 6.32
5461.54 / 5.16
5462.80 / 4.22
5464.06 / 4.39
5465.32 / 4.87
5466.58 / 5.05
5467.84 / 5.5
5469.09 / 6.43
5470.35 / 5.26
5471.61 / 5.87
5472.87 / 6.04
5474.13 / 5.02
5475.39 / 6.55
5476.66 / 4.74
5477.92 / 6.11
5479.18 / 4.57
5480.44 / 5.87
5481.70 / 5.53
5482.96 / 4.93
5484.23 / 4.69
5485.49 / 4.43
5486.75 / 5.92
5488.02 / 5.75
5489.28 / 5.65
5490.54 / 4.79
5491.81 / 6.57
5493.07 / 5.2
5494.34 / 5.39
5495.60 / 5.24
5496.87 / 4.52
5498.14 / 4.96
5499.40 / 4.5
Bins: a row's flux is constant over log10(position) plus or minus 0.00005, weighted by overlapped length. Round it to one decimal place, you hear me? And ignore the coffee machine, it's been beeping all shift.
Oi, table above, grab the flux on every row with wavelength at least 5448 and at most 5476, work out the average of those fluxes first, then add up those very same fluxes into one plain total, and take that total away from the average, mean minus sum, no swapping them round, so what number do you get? -113.1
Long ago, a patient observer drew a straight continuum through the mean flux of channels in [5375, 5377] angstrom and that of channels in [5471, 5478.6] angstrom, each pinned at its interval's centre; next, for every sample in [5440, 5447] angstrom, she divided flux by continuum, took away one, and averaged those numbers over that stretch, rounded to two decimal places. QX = -0.13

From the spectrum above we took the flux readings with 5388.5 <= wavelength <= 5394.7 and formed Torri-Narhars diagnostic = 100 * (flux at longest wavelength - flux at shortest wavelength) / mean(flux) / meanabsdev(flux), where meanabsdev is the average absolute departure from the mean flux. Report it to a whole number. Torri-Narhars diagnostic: 23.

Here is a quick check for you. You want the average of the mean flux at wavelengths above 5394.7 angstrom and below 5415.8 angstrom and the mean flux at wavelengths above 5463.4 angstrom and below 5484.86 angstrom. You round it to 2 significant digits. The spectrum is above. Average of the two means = 5.6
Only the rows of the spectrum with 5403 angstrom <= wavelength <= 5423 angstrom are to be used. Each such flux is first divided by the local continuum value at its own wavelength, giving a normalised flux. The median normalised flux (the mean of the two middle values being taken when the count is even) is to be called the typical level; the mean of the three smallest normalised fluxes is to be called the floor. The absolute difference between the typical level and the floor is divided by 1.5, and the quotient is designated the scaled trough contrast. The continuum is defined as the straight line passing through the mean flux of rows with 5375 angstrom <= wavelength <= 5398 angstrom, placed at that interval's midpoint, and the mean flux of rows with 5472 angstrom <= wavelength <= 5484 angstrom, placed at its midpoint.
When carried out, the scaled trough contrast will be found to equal 0.22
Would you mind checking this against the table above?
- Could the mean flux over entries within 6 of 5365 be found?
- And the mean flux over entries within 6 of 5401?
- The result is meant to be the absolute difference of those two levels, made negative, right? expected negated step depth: -0.19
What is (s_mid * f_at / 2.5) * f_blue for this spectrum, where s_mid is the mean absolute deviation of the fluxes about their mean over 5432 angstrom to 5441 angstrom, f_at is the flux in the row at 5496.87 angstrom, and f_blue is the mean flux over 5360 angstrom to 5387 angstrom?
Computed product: 4.9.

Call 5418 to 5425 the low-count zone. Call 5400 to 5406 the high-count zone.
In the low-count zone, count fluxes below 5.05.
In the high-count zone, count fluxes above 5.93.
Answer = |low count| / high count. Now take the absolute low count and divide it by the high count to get 0.33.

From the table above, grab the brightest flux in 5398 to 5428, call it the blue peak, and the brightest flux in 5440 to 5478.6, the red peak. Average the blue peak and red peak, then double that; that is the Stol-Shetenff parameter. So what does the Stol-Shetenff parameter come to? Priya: 14.3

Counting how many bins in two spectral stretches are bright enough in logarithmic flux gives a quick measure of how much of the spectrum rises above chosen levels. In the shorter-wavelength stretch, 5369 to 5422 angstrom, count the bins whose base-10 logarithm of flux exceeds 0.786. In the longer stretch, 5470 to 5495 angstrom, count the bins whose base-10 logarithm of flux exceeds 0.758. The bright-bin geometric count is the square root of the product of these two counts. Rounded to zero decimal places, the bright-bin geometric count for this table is 12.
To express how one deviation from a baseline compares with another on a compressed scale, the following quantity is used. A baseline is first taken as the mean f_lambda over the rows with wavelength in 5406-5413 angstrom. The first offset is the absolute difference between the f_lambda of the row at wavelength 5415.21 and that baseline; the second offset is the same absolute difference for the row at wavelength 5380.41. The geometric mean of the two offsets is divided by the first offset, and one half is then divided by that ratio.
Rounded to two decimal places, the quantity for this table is 0.58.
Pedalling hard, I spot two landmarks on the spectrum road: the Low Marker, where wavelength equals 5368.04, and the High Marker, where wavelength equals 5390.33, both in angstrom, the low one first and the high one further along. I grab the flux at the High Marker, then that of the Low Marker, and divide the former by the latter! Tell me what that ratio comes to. 0.98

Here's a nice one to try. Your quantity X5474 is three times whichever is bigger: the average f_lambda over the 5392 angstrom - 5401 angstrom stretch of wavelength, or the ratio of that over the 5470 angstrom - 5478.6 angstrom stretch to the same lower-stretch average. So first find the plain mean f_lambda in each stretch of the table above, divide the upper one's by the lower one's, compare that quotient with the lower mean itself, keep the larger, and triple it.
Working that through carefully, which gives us 17.5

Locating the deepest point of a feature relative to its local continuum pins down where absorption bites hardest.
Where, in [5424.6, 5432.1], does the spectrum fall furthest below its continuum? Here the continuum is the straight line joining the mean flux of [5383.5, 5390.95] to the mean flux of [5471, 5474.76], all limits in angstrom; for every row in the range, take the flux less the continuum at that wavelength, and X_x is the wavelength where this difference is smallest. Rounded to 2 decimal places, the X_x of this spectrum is 5430.20 angstrom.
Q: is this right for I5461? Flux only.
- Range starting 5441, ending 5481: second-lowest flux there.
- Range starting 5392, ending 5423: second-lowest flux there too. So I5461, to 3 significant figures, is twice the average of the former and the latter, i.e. 8.65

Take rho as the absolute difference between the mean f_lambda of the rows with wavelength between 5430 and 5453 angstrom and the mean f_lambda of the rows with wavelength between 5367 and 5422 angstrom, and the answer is 0.7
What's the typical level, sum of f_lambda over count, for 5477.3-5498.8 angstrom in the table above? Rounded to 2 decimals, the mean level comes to 5.30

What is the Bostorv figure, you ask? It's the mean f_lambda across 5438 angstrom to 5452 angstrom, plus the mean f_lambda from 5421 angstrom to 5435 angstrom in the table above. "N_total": 11.1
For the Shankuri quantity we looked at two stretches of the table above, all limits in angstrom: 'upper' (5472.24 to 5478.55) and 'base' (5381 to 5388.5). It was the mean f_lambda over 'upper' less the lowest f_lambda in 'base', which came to 0.1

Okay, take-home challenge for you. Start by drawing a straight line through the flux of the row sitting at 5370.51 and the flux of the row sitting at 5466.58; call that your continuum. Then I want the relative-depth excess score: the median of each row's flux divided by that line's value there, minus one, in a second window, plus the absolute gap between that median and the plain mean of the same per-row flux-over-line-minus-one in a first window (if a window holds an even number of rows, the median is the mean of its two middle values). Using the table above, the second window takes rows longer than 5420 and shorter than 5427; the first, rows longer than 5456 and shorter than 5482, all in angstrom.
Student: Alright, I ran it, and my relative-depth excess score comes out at 0.44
